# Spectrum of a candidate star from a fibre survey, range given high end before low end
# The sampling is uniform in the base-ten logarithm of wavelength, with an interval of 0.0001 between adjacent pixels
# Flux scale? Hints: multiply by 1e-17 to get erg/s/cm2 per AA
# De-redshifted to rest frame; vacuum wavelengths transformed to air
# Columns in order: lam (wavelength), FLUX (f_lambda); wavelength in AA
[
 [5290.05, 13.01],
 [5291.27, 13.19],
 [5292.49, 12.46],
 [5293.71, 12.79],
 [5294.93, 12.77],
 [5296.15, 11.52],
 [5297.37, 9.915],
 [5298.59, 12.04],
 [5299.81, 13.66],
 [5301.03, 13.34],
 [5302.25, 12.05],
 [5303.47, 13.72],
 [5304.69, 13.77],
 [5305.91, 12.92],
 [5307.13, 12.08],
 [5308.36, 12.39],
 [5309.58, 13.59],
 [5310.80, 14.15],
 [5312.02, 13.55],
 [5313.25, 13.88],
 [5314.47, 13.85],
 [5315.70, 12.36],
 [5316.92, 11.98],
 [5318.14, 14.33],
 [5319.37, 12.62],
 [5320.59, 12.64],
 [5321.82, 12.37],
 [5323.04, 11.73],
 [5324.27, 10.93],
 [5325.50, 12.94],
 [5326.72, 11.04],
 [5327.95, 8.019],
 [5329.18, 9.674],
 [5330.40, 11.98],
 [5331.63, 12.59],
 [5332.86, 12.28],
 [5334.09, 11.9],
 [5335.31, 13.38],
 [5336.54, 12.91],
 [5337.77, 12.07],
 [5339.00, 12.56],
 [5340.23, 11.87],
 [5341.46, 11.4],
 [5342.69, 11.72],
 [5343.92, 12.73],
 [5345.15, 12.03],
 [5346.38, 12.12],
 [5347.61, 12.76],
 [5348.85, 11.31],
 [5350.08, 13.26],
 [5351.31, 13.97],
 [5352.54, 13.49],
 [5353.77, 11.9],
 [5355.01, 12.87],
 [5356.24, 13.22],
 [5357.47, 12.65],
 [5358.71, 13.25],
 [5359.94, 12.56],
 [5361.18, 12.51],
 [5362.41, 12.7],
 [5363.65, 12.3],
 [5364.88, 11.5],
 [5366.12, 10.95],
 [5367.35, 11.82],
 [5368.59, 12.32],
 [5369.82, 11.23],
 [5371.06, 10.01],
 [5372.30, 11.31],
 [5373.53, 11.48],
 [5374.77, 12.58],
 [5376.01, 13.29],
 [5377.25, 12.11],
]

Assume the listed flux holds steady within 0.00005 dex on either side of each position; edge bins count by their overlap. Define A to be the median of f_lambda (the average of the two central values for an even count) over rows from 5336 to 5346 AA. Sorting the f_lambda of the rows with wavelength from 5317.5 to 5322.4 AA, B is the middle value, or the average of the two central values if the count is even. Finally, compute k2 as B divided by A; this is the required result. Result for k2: 1.05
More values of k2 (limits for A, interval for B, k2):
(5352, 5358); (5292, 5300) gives 0.97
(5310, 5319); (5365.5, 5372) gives 0.81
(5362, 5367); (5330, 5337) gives 1.04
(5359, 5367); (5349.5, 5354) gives 1.08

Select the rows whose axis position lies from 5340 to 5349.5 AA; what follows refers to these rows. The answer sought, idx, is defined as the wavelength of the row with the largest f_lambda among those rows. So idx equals 5347.61 AA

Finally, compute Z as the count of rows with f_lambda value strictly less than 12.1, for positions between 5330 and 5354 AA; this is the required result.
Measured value 9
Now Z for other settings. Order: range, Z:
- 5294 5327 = 9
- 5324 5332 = 5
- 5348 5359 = 2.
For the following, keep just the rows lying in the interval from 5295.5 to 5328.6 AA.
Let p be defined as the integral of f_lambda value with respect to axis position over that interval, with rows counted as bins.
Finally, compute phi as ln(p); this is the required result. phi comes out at 6.0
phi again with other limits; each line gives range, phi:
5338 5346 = 4.6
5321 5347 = 5.7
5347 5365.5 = 5.5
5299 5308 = 4.8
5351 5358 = 4.5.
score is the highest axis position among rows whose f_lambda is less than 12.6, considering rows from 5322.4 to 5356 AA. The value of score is 5353.77 AA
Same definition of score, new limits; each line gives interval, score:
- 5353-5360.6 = 5359.94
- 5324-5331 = 5330.40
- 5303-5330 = 5329.18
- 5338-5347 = 5346.38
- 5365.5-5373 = 5372.30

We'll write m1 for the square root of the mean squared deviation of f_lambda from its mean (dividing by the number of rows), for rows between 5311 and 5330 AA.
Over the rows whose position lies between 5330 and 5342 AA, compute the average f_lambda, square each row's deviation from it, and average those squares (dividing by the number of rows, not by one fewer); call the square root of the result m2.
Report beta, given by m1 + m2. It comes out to 2.2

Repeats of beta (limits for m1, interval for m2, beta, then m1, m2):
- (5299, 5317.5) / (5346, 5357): 1.5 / 0.75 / 0.80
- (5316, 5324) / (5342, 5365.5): 1.5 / 0.84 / 0.68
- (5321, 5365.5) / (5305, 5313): 1.8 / 1.08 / 0.72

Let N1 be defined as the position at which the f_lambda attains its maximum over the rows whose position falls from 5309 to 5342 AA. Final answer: 5318.14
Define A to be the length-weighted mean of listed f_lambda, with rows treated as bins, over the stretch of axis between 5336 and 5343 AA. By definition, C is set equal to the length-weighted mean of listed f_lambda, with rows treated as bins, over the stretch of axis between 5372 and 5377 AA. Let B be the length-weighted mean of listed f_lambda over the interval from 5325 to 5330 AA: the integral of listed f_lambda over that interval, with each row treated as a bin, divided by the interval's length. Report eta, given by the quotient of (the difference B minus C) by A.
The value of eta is -0.15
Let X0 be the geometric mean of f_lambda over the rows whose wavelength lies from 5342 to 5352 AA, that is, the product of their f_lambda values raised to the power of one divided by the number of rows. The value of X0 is 12.5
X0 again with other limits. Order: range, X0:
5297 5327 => 12.7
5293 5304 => 12.4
